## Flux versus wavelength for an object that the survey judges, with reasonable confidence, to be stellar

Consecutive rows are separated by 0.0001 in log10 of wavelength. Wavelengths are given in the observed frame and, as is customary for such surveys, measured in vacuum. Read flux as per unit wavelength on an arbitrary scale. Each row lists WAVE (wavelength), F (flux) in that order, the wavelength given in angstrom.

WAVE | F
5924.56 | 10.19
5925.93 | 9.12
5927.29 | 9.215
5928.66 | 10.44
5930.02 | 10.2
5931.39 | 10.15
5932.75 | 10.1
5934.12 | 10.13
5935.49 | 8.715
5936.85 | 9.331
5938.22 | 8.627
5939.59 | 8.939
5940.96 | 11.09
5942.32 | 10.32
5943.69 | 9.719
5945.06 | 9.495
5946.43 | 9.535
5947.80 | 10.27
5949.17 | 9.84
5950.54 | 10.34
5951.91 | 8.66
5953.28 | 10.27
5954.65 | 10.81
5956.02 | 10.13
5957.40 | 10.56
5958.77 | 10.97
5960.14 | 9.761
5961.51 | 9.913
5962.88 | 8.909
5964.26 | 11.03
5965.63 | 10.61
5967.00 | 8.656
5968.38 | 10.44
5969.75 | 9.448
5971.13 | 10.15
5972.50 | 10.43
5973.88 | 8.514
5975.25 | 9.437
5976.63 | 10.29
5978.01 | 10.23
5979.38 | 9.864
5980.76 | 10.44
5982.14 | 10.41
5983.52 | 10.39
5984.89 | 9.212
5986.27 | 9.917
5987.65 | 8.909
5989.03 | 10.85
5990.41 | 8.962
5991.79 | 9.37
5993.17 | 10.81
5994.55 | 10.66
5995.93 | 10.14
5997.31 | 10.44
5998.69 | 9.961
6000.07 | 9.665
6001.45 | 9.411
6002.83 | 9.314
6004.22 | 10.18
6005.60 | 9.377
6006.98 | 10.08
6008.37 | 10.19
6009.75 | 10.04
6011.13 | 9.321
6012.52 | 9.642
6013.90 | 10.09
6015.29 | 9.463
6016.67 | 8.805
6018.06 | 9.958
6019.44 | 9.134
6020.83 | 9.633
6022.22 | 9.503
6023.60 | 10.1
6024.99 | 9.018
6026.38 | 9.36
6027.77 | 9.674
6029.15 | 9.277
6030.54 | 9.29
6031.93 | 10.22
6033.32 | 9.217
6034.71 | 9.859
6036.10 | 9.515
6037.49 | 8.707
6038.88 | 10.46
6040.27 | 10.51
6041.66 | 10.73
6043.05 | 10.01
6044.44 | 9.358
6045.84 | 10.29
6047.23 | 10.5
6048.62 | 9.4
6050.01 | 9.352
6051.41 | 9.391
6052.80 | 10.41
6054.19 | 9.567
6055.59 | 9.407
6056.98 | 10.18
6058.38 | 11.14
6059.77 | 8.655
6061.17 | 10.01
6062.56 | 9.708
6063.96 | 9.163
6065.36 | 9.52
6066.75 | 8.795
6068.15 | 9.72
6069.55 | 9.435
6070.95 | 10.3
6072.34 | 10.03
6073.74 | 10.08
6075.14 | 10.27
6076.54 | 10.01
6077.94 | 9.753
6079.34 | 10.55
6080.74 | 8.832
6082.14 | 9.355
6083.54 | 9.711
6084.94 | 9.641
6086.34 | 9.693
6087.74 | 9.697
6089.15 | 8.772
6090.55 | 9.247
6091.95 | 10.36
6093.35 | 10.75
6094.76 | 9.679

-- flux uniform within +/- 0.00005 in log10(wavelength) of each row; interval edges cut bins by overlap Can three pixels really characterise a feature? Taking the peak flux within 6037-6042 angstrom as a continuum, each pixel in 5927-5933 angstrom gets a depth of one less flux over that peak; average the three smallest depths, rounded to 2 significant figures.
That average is 0.043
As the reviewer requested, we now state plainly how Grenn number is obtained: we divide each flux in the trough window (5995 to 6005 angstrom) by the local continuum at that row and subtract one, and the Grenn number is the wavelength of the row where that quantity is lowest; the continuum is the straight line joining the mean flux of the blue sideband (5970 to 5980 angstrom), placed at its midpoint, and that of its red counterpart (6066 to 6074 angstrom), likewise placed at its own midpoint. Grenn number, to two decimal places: 6002.83 angstrom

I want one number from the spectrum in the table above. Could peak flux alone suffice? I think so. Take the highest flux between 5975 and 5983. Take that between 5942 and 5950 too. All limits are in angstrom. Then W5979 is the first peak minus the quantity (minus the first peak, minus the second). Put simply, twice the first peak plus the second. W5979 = 31.2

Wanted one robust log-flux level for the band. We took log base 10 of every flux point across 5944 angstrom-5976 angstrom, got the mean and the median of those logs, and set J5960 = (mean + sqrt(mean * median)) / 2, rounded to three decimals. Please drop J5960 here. 0.998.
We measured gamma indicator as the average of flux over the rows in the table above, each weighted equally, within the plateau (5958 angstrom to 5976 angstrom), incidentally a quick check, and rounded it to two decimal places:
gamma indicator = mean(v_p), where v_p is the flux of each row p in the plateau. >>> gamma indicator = 9.87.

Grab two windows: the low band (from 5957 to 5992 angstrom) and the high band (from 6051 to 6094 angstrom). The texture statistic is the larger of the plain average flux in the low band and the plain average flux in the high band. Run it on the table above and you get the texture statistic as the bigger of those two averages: 9.91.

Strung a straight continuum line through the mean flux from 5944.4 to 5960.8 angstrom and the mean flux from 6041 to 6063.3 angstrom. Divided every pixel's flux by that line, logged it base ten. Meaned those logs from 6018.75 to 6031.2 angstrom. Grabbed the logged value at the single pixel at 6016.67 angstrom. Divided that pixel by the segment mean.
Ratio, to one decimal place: 2.4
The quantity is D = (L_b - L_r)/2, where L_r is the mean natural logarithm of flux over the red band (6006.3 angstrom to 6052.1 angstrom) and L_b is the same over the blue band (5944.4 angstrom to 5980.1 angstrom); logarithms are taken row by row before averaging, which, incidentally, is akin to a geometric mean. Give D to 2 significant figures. 0.012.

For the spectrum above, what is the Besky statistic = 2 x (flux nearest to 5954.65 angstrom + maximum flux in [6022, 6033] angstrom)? 42.1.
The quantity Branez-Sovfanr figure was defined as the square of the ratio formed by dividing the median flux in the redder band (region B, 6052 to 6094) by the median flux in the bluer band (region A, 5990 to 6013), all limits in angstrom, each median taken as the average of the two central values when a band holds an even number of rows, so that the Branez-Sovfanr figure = 0.950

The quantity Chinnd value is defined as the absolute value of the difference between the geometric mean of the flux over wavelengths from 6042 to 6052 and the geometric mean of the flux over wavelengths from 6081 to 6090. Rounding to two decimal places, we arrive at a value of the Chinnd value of 0.27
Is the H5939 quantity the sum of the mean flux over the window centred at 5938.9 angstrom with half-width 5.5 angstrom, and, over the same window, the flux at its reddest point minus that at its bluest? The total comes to 9.2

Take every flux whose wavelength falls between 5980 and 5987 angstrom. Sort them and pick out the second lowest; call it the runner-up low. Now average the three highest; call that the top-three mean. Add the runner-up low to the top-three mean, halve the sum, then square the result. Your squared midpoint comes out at 103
